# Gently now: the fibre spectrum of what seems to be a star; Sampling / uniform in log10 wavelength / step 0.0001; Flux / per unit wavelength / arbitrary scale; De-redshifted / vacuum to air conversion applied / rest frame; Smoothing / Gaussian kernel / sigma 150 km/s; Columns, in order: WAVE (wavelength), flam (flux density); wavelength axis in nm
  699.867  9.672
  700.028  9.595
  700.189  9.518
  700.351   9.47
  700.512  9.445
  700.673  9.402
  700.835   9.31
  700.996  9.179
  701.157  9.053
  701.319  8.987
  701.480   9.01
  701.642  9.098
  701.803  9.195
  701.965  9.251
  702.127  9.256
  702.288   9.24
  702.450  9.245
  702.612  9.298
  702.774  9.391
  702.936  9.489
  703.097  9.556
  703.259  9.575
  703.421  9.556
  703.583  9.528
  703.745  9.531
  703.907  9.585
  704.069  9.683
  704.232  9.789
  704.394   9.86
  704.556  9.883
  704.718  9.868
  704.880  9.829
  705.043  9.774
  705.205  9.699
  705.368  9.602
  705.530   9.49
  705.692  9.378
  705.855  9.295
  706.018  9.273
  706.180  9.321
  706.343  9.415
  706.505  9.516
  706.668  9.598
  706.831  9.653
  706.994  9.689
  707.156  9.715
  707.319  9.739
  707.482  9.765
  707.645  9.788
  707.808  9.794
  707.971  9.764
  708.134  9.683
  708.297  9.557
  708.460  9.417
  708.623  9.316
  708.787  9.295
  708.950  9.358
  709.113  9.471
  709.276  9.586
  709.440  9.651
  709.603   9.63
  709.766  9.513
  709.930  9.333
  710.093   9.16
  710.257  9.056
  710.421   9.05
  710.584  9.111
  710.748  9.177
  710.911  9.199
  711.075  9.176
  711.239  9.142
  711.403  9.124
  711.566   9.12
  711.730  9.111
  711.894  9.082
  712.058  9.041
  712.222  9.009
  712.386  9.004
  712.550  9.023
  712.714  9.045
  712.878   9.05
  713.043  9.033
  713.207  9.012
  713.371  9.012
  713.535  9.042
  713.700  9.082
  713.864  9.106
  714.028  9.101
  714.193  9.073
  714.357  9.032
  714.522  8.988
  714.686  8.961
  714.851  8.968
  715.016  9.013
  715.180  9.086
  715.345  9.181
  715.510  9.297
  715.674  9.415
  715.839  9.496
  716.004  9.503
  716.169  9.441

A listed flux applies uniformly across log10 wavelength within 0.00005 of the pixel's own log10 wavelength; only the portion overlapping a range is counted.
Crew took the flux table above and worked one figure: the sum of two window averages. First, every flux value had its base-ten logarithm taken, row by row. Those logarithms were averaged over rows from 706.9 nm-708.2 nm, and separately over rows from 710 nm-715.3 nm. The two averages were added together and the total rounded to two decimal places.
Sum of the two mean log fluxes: 1.95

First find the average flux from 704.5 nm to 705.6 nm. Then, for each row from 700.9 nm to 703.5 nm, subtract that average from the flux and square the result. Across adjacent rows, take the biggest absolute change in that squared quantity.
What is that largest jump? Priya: 0.16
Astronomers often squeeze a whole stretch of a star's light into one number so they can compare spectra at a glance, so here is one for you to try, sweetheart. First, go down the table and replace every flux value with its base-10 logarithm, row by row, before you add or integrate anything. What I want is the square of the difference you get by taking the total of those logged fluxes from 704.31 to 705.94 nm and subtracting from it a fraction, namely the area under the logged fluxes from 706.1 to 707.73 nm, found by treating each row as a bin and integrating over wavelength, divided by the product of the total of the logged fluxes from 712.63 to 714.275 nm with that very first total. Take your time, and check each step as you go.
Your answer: 97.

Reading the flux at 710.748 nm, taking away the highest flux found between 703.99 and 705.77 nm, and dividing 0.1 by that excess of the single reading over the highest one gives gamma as -0.14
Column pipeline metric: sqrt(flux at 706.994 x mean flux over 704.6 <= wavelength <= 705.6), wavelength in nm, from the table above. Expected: 9.70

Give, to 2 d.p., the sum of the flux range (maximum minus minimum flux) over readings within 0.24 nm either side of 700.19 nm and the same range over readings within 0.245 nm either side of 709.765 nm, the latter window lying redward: 0.42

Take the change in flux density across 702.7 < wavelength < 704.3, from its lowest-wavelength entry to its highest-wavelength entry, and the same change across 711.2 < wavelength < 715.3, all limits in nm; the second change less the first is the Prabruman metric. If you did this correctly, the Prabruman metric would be -0.45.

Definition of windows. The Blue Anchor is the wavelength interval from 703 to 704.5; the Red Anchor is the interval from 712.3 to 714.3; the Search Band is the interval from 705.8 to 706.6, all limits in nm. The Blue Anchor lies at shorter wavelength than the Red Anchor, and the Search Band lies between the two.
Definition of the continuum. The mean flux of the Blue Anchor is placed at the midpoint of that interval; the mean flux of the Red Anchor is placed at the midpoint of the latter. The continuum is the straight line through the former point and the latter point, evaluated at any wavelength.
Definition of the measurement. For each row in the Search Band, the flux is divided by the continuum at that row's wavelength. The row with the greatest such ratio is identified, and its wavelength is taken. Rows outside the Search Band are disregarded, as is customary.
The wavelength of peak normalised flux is 706.505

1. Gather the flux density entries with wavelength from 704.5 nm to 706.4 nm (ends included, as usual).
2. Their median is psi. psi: 9.55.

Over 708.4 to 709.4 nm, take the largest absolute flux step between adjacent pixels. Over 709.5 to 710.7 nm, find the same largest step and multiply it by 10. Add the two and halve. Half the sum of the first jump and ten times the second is 1.0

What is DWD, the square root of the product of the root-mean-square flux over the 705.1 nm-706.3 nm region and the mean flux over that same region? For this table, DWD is 9.44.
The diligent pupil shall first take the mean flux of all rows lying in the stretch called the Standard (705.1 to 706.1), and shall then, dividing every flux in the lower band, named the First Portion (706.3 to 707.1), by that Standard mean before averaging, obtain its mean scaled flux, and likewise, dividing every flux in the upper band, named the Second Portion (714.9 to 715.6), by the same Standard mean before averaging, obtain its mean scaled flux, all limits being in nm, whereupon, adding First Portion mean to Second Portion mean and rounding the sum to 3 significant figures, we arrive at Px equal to 1.98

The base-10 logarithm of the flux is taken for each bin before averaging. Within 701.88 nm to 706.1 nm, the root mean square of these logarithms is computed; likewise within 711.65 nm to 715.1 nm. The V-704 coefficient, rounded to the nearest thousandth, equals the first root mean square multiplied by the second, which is 0.936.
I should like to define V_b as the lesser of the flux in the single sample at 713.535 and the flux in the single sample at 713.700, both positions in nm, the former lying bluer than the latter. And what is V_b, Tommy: 9.04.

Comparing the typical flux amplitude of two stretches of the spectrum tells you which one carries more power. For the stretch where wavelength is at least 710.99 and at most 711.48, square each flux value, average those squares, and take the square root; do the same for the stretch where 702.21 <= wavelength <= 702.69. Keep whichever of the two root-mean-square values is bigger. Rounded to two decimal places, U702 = 9.26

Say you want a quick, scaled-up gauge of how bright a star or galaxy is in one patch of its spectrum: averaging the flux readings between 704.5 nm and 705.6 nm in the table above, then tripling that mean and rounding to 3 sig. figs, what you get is 29.2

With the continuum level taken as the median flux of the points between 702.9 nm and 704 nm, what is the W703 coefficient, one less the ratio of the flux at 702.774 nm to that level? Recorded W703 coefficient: 0.02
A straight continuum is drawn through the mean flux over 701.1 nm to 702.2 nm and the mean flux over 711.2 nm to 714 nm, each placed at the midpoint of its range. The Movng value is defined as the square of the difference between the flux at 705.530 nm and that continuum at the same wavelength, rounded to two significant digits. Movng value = 0.15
